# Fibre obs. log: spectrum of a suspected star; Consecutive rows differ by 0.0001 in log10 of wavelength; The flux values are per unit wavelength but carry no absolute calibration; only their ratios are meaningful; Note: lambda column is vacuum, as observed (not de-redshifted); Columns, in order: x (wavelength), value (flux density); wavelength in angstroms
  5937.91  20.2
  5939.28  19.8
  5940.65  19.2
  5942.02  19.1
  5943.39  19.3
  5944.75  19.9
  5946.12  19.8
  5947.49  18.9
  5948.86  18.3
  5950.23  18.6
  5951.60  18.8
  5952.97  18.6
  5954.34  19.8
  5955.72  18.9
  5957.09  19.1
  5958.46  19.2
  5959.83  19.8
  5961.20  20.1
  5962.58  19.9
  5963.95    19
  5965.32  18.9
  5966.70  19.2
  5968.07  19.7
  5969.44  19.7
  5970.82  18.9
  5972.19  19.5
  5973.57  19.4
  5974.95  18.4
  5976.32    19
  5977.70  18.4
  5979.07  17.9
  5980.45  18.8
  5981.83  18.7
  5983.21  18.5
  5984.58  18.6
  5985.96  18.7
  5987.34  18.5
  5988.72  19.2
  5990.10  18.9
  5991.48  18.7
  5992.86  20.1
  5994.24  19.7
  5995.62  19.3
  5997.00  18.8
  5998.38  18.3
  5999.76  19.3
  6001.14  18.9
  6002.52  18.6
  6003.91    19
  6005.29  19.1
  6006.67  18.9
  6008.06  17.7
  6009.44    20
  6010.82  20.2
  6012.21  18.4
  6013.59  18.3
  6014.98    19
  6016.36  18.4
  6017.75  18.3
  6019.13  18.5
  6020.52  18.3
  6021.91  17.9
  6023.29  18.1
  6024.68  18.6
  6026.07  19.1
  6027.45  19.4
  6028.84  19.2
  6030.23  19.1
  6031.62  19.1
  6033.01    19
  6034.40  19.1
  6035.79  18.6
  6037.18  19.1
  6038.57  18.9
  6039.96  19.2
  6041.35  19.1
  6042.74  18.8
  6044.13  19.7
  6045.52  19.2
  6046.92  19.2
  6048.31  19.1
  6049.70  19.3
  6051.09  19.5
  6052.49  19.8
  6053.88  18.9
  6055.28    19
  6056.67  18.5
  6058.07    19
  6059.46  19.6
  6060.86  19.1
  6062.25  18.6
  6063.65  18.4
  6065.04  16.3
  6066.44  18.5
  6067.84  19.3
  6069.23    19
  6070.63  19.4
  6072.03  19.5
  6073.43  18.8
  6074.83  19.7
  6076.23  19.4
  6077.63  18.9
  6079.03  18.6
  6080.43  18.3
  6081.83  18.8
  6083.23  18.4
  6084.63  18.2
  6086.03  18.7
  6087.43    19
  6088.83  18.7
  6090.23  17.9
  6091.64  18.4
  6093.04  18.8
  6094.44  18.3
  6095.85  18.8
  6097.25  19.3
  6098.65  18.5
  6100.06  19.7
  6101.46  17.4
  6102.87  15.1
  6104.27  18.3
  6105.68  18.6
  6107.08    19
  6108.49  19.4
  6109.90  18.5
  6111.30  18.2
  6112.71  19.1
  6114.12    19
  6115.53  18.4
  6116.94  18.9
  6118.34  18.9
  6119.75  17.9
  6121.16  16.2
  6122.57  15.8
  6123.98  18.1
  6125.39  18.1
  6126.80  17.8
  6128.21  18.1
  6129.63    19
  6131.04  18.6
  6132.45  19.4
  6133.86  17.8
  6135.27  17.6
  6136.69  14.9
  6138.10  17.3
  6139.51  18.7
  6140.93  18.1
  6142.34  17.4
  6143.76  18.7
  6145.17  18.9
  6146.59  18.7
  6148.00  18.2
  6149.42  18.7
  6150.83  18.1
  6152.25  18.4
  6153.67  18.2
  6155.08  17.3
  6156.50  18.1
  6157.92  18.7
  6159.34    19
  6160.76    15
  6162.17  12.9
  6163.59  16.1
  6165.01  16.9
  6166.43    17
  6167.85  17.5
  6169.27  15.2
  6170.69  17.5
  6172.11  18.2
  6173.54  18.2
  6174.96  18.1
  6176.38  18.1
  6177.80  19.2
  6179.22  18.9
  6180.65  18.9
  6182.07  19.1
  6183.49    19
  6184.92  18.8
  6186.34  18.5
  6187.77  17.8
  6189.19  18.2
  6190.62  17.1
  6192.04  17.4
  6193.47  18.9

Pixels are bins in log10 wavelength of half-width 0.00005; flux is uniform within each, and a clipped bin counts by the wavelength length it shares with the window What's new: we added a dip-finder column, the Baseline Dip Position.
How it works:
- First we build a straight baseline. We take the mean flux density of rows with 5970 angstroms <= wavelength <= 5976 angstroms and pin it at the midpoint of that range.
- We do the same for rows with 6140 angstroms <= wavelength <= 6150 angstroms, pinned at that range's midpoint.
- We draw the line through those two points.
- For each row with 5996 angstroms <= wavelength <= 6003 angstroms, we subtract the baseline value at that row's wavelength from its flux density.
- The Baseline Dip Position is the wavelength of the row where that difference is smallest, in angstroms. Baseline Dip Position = 5998.38 angstroms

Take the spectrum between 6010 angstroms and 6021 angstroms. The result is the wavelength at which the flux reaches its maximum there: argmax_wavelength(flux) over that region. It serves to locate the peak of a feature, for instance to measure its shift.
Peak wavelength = 6010.82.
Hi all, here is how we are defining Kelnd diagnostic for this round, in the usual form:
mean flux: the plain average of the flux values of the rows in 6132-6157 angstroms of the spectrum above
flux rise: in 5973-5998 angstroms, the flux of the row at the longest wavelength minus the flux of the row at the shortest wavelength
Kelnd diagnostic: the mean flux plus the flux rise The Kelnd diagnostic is 17.4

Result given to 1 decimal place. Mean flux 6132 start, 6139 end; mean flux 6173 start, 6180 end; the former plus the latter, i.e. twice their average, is 35.9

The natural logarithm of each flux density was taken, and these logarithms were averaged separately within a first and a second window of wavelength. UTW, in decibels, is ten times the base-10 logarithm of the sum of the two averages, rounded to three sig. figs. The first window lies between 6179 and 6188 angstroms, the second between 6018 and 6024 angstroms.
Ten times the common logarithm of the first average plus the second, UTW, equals 7.66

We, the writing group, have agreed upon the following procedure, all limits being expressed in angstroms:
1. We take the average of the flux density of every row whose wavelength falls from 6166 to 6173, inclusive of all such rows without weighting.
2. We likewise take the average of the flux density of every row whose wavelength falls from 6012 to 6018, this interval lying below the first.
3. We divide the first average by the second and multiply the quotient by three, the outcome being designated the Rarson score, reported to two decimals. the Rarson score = 2.77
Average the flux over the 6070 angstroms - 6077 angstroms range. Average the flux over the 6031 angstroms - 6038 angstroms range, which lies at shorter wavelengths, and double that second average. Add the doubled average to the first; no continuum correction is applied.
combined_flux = 57.3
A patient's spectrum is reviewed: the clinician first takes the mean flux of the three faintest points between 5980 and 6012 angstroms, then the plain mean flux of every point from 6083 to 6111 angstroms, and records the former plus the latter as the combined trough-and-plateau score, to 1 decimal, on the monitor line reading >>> 36.6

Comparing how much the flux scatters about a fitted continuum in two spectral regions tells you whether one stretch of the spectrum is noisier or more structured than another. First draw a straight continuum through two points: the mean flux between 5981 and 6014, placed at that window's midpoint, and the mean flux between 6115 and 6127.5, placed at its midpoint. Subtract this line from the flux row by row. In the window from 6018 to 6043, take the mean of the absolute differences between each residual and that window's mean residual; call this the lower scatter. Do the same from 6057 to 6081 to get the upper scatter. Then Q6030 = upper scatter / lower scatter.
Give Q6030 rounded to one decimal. 1.4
